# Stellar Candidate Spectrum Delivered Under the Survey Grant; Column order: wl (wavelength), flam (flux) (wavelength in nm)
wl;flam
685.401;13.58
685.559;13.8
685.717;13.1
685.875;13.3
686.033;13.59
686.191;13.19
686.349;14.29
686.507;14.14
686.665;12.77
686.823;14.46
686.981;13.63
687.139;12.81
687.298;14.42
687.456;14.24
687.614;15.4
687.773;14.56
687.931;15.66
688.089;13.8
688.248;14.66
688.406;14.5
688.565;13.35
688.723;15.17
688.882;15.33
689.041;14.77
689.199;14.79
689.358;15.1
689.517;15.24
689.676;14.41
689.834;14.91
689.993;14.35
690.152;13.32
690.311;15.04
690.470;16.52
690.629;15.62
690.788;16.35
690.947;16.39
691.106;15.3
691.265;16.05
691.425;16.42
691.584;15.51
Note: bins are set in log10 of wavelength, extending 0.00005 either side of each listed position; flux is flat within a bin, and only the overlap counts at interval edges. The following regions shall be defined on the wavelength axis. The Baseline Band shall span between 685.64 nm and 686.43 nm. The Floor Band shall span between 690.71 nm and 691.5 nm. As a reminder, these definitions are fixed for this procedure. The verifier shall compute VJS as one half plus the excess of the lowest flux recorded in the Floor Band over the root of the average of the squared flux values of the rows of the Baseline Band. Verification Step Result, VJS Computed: 2.3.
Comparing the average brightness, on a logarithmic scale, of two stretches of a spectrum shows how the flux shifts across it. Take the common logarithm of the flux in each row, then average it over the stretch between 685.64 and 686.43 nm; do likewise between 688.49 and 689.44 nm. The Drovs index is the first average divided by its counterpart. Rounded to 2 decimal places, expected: 0.97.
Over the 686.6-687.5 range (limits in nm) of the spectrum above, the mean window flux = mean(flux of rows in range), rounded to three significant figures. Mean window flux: 13.7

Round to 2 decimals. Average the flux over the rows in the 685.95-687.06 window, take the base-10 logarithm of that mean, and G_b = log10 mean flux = 1.14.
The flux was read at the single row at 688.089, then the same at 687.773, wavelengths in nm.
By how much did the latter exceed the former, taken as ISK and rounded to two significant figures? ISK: 0.76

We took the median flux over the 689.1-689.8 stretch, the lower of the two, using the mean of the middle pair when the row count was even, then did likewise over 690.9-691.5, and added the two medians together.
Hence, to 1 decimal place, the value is 31.2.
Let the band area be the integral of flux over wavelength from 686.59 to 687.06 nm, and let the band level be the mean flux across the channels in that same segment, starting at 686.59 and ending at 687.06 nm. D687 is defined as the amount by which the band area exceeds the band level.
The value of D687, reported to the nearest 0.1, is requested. -7.2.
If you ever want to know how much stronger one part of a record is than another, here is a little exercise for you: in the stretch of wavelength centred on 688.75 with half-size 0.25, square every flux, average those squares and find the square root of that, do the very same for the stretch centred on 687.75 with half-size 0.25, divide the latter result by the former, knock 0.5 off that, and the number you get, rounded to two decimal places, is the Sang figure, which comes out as 0.54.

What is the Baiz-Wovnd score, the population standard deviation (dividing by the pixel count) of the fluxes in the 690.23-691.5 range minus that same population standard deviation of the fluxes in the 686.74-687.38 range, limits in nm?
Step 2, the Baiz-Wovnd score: -0.1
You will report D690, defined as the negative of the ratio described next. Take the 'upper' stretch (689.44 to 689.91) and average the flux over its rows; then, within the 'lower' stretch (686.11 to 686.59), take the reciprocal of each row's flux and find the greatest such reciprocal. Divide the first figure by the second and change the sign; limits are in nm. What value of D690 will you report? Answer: -196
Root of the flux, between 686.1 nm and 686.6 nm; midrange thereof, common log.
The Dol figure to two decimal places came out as 0.57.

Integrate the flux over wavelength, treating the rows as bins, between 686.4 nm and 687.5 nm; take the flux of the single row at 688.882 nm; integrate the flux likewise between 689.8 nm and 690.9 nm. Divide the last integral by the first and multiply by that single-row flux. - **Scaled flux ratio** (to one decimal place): 16.9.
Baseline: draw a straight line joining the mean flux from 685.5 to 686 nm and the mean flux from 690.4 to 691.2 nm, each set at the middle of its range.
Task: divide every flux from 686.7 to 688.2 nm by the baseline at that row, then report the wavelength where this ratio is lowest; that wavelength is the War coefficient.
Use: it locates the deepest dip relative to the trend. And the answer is 687.139 nm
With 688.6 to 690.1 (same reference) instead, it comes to 689.993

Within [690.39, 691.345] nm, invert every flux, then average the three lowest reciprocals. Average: 0.061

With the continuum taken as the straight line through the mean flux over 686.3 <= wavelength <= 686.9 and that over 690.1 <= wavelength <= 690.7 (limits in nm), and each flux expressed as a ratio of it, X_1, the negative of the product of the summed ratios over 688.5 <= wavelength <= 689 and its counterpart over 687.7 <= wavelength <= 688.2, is -9.2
